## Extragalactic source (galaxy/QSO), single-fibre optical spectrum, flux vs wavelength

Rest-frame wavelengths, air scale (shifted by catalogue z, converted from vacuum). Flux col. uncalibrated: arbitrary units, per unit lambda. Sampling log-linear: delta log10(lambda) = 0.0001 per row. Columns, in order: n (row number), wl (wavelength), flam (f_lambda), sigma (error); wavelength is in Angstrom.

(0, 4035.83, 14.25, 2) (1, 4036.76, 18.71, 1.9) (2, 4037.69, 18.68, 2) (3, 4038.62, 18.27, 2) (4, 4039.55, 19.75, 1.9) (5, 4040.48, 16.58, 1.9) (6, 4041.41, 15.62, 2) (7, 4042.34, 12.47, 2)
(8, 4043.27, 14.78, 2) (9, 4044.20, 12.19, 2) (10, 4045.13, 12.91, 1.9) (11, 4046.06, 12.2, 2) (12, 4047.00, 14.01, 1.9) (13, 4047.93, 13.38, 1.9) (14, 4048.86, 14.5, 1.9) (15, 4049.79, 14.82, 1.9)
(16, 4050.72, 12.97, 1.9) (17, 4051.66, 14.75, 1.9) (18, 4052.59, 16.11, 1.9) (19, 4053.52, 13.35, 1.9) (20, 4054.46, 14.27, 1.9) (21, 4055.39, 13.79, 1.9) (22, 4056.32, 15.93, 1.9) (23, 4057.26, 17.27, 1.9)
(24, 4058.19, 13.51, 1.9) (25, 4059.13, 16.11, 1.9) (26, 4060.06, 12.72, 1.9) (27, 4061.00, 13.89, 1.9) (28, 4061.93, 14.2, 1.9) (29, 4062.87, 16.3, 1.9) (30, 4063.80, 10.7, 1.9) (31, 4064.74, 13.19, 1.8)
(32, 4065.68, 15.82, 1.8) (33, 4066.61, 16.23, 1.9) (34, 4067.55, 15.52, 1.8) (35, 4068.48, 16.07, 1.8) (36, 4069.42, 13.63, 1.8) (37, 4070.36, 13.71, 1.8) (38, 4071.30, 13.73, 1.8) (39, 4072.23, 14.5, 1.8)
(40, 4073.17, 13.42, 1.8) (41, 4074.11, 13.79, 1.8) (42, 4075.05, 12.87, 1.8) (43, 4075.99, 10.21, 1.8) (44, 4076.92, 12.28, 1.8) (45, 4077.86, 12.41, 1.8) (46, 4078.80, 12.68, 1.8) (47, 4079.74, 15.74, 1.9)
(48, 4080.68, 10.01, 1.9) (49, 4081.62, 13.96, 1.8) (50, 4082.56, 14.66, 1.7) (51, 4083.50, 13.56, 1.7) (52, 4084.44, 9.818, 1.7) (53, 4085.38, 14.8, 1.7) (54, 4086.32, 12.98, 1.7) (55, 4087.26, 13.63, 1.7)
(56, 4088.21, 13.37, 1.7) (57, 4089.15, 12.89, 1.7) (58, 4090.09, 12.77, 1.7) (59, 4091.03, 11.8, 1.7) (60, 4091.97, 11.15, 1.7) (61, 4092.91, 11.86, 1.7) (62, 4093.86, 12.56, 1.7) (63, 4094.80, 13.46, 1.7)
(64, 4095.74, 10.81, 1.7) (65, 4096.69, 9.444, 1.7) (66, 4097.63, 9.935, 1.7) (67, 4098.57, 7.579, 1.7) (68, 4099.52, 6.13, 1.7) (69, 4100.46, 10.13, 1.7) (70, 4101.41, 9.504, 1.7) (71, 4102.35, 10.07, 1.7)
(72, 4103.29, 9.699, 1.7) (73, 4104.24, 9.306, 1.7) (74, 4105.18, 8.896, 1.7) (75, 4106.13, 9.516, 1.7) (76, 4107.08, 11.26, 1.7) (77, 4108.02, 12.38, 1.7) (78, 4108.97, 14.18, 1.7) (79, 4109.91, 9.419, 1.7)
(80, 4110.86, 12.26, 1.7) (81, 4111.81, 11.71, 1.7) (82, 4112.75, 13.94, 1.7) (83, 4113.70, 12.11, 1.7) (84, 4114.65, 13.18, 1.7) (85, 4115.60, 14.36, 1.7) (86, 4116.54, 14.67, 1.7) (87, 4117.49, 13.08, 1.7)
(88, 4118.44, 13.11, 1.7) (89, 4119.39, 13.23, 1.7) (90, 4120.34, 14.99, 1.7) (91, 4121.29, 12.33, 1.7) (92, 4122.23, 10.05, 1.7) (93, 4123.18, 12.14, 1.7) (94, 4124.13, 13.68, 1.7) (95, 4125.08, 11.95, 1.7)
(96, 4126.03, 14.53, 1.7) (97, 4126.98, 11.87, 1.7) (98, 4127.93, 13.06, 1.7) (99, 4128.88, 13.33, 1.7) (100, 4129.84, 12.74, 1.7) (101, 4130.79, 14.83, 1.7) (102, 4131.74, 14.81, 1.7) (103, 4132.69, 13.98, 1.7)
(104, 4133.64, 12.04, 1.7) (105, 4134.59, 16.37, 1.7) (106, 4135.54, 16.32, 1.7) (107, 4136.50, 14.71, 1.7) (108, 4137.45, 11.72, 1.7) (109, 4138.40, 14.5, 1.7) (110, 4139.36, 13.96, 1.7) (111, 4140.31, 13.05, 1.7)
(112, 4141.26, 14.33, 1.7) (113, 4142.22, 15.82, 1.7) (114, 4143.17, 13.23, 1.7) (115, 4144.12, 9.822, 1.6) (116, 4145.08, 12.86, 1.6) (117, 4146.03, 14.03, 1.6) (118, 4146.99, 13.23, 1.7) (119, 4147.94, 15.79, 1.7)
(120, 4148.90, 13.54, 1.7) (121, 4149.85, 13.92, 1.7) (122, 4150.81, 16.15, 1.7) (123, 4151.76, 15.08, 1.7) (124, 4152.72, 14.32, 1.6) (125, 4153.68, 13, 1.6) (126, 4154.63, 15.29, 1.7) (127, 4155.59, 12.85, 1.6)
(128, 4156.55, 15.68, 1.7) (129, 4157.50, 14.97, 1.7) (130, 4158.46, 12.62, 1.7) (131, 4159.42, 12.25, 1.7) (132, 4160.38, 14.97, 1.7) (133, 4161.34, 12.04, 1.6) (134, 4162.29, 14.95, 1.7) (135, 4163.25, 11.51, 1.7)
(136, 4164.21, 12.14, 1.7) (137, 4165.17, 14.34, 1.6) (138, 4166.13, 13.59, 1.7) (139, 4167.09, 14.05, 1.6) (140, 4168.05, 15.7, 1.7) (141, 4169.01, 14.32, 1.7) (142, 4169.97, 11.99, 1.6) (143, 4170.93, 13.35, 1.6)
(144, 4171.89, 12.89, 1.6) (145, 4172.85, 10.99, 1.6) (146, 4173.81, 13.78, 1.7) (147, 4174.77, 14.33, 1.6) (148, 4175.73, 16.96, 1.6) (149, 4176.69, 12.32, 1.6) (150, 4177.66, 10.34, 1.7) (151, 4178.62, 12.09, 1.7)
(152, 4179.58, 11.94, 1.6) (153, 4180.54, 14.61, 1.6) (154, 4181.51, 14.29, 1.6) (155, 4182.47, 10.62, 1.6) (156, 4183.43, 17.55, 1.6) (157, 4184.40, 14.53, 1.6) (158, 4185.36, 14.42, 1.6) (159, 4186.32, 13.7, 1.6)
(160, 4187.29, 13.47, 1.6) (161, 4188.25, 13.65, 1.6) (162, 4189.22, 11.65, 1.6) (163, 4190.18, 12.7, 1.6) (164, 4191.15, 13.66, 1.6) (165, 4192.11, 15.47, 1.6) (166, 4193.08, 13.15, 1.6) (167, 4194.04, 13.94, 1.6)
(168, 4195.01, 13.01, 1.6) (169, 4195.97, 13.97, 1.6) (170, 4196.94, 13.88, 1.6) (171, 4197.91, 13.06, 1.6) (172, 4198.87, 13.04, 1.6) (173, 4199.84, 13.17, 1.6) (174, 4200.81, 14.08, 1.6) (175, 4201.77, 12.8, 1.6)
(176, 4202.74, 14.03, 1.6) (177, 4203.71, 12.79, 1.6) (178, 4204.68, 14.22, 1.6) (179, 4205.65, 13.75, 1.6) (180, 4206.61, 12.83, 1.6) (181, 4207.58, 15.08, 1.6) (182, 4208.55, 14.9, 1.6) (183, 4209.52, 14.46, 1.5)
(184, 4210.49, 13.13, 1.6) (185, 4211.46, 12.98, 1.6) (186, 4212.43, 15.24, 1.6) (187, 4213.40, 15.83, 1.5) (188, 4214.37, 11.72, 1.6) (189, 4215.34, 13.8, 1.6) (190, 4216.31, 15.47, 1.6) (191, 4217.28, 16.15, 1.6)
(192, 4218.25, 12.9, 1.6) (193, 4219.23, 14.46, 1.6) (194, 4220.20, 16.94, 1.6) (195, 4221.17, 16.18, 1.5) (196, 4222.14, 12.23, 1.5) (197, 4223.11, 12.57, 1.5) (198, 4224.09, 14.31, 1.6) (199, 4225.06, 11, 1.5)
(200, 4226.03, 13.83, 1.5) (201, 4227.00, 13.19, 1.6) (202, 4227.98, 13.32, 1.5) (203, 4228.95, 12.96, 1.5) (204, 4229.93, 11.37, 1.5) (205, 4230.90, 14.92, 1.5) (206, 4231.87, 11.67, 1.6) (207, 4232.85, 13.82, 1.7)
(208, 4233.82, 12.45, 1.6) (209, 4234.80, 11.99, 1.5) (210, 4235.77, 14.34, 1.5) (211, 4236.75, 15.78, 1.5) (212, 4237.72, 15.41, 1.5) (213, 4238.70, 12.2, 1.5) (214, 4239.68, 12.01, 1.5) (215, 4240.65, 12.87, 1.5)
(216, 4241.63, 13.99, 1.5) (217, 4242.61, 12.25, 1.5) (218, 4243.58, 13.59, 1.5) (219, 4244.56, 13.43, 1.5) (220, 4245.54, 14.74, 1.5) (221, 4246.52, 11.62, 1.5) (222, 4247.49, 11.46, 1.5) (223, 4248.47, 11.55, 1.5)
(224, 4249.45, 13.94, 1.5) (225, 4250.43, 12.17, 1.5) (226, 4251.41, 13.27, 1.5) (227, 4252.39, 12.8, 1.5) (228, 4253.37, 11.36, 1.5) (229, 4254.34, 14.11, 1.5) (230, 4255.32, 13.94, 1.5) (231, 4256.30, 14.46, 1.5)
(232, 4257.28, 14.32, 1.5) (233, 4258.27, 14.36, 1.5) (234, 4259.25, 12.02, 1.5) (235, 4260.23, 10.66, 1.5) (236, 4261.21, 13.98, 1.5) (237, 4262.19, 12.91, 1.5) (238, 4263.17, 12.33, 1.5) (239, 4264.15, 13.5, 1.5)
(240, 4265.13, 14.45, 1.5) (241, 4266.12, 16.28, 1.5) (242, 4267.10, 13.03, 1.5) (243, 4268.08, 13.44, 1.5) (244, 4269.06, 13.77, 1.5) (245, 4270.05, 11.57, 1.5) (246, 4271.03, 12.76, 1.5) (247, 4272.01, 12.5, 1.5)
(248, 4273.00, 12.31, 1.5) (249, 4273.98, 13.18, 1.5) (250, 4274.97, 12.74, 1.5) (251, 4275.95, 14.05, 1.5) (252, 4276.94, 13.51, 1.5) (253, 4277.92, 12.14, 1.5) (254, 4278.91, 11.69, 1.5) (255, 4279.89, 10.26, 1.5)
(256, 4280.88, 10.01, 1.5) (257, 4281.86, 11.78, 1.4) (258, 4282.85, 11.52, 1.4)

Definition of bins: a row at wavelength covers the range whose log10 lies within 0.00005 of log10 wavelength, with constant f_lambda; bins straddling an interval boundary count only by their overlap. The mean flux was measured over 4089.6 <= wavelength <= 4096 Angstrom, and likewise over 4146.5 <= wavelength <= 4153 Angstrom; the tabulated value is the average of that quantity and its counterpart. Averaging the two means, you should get 13.3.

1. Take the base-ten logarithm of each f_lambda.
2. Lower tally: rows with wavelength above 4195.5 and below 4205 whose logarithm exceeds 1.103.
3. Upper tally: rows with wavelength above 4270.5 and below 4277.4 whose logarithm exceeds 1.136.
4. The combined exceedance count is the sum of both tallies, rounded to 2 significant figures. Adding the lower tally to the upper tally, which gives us 11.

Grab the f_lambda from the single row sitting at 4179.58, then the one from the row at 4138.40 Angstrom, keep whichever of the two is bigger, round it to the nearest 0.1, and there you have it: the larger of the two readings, 14.5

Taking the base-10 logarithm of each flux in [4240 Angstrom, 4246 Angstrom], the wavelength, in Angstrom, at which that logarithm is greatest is 4245.54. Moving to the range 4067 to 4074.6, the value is 4068.48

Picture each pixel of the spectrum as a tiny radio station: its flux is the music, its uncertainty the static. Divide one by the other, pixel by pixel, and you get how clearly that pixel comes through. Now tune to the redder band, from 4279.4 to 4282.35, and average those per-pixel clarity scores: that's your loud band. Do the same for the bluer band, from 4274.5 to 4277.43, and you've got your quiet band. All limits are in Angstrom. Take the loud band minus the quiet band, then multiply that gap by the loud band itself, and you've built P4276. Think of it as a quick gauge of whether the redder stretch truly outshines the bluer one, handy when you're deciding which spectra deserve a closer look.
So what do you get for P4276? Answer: -12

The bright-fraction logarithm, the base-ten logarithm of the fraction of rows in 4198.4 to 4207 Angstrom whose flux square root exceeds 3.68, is -0.35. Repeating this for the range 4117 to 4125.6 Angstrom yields -0.65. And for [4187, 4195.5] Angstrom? -0.35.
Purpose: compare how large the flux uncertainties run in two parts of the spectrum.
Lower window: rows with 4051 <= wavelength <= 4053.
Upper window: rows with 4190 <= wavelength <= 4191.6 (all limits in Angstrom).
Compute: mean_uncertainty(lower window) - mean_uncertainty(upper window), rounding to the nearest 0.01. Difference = 0.30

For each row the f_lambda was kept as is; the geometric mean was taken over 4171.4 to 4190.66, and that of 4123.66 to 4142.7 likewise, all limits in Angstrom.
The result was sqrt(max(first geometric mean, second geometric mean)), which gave 3.72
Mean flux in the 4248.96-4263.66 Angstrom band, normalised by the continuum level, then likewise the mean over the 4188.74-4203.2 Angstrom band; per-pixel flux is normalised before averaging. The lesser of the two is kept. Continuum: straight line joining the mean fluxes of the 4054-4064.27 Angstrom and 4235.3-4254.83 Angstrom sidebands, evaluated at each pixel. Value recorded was 0.997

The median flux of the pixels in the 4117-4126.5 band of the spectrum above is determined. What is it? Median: 13.1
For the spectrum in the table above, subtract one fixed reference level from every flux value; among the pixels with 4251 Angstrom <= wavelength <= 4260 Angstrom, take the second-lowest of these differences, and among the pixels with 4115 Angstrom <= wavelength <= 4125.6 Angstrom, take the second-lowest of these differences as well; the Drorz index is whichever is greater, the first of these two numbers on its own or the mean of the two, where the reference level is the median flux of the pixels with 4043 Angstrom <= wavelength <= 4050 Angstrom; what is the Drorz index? -1.7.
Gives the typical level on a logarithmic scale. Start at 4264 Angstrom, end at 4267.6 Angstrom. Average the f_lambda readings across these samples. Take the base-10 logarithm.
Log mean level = 1.16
